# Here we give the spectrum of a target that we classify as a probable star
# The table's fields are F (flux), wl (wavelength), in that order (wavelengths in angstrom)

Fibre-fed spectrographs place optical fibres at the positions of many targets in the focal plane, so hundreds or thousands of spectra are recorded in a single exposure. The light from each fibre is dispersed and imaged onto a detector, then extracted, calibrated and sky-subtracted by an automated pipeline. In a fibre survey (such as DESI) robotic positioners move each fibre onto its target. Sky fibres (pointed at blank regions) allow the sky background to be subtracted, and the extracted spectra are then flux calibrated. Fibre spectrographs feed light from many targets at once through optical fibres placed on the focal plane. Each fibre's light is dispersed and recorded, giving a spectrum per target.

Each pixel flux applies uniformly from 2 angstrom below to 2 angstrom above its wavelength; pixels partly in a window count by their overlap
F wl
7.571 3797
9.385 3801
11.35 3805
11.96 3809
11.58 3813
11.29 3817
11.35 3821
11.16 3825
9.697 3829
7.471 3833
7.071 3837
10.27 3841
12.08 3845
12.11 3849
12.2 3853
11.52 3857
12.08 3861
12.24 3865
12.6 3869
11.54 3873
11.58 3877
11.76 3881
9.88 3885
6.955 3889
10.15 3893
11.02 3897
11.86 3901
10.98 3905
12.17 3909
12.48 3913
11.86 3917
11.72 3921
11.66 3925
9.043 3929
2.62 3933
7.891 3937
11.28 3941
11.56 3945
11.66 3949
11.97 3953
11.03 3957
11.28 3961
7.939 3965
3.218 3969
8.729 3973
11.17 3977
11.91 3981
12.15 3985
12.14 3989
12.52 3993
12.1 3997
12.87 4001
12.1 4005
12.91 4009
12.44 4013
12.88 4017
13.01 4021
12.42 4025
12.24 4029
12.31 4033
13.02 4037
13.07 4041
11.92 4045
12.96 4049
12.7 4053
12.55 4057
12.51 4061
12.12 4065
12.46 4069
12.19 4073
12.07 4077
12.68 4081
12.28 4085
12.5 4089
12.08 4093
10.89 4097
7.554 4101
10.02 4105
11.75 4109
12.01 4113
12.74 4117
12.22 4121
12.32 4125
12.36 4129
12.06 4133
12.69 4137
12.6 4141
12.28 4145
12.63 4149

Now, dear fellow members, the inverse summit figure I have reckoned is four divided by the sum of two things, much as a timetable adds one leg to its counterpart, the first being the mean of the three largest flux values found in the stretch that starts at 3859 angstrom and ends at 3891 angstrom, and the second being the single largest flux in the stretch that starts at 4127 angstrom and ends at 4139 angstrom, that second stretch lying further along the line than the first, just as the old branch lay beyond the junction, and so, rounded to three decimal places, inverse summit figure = 0.160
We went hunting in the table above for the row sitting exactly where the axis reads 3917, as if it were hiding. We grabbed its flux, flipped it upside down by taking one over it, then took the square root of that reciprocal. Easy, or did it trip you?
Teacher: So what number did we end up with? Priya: 0.290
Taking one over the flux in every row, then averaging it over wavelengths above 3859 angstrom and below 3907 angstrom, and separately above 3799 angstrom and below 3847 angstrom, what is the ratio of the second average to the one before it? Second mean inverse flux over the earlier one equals 1.07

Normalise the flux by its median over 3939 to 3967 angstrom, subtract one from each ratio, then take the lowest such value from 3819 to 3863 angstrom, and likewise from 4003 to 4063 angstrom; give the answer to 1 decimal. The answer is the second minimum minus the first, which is 0.4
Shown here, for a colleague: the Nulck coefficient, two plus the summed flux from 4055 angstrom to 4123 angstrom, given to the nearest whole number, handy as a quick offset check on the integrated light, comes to 203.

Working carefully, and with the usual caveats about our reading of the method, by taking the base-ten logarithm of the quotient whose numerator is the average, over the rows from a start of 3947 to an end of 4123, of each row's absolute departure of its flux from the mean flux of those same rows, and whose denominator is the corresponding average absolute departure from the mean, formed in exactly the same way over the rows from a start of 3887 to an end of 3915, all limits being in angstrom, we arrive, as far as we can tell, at -0.1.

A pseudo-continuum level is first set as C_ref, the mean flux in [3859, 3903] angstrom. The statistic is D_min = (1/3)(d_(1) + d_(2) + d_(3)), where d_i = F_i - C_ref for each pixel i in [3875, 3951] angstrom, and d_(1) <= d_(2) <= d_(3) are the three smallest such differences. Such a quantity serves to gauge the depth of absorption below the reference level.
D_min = -5.2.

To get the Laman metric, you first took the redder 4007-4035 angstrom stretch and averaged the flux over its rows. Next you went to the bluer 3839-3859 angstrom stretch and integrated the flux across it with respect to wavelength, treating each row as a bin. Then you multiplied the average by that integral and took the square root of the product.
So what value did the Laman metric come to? 54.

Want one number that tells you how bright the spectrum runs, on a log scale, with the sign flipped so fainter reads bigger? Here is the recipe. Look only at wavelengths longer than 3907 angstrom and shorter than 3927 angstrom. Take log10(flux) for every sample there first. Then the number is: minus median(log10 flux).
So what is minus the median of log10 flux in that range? -1.07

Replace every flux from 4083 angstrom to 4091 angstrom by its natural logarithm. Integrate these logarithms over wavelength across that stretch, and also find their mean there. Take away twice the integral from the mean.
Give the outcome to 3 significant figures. -37.8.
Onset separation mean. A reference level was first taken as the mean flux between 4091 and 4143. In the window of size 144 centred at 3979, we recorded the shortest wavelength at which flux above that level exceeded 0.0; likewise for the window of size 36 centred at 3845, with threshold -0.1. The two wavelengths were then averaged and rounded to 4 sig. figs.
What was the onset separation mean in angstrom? 3877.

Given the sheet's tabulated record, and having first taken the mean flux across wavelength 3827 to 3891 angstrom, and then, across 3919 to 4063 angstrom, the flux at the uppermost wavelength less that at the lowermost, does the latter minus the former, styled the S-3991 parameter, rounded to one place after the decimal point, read -9.9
